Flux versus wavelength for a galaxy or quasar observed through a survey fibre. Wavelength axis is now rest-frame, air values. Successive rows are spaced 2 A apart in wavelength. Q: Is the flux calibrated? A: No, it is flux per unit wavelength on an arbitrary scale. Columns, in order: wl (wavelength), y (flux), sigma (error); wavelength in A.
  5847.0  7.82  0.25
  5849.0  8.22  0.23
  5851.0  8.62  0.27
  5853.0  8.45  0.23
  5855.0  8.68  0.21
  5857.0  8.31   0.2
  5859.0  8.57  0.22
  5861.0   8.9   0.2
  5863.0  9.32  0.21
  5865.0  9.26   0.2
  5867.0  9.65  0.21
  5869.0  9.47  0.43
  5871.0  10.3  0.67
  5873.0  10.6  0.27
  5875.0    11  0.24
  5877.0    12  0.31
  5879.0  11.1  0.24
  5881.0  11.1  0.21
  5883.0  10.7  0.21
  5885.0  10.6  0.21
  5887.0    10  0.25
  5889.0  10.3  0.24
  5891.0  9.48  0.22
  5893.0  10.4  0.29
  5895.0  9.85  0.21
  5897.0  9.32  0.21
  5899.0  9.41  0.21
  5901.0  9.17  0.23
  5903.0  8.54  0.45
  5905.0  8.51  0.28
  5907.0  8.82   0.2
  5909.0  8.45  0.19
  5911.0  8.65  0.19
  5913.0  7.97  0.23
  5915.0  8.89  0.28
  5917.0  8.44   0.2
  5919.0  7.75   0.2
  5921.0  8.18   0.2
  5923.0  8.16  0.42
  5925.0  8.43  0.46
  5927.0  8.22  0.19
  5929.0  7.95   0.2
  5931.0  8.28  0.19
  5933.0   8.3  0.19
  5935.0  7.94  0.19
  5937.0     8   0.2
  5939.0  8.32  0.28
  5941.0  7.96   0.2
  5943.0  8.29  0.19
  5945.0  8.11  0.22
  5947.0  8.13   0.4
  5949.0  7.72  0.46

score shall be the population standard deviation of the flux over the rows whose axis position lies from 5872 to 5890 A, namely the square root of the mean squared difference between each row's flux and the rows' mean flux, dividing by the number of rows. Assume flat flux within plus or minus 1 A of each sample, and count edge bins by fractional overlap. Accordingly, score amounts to 0.54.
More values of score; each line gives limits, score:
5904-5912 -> 0.14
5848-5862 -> 0.21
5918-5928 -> 0.22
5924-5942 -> 0.18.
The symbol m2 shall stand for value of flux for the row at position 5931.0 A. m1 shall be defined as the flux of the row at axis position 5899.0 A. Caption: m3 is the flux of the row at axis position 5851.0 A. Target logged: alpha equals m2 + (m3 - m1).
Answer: 7.5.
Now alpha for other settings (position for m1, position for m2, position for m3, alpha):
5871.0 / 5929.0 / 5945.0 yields 5.8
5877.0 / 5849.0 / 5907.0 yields 5.0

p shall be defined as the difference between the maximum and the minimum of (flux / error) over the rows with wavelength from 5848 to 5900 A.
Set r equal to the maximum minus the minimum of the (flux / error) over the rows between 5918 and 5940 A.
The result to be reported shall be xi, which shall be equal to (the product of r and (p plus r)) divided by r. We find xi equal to 62.8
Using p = 37.5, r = 25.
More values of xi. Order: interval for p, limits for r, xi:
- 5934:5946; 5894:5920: 41.8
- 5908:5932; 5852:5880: 58.1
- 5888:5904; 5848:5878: 58.9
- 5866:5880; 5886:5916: 58.8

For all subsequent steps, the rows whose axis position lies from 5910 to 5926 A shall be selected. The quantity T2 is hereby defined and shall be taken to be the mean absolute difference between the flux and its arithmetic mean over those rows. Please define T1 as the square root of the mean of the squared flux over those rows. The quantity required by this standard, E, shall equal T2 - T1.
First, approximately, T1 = 8.3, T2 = 0.3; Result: -8.0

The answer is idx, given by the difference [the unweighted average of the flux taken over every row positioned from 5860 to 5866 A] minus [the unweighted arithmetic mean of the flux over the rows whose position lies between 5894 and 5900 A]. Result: -0.4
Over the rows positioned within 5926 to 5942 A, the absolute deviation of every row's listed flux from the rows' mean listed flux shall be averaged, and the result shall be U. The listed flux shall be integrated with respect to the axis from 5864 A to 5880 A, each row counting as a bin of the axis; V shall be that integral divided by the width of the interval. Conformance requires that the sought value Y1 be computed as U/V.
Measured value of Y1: 0.015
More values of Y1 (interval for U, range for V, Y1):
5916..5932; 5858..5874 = 0.018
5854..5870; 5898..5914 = 0.047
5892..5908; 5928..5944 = 0.061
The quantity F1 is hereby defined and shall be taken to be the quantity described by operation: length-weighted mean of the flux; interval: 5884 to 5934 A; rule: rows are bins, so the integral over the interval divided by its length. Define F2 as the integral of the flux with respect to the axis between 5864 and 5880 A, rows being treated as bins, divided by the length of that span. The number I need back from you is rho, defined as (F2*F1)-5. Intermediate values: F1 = 8.9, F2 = 10.4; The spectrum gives 88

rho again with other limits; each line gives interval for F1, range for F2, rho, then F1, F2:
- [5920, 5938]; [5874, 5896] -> 81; 8.2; 10.6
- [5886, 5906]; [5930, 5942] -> 72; 9.5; 8.1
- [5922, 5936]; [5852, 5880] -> 74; 8.2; 9.7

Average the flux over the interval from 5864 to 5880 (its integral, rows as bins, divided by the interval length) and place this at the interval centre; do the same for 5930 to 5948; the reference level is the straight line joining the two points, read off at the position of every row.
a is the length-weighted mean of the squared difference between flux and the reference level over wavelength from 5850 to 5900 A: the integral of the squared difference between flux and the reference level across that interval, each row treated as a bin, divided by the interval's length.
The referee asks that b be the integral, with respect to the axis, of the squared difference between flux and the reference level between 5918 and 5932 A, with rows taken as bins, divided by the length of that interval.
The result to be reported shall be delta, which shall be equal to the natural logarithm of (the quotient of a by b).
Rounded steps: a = 1.9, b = 0.3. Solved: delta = 1.8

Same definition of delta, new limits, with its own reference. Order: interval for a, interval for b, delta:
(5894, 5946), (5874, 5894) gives -1.1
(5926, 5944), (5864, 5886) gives -2.5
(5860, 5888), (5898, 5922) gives 1.0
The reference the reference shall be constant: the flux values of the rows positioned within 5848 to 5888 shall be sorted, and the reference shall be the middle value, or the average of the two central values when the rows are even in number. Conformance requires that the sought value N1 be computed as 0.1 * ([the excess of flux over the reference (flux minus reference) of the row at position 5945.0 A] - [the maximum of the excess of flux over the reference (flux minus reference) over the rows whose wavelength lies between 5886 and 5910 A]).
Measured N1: -0.23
